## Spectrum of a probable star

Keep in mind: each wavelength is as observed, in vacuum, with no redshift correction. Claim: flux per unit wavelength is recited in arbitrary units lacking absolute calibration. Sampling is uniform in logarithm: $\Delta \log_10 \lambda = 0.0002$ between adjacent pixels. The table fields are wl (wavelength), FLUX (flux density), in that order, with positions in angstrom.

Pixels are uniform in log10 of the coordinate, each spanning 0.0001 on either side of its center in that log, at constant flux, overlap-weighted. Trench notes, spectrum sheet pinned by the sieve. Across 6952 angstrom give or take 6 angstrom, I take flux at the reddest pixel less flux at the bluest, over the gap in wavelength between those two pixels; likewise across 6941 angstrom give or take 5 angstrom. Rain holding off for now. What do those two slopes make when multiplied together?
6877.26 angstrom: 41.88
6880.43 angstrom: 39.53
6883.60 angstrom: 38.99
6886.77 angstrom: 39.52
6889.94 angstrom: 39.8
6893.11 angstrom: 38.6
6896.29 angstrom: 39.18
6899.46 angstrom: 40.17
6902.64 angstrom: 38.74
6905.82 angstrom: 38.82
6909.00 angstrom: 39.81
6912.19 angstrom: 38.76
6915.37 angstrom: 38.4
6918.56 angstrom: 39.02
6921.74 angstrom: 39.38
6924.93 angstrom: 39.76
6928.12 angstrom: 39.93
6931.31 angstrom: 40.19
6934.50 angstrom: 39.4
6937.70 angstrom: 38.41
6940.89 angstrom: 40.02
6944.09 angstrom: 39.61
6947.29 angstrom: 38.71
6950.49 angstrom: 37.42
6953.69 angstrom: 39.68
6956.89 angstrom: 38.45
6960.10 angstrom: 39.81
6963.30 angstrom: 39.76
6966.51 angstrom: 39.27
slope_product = -0.0051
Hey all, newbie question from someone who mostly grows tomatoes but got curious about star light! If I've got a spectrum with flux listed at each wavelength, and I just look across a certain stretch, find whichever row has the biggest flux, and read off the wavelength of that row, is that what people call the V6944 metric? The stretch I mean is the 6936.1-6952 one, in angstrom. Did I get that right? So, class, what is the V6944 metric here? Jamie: 6940.89 angstrom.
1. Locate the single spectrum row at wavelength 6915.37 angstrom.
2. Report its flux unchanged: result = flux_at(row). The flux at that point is 38.4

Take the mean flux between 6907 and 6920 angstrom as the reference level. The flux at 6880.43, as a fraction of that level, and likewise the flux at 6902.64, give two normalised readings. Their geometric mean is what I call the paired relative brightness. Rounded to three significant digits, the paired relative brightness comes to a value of 1.00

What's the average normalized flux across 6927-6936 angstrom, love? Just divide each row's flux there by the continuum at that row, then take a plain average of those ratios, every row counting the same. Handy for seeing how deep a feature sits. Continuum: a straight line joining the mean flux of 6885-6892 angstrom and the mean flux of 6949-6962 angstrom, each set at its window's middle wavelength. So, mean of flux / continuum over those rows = 1.02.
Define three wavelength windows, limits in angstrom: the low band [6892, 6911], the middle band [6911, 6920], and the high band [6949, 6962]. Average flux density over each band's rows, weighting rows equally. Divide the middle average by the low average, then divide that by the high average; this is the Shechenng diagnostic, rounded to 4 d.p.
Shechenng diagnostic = 0.0254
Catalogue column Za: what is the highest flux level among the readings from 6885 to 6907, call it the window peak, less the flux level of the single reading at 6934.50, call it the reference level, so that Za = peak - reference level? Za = 0.8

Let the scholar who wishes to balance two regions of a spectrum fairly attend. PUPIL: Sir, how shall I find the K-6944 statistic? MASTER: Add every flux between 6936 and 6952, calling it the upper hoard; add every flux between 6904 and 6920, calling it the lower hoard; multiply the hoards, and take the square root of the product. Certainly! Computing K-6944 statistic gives 194.5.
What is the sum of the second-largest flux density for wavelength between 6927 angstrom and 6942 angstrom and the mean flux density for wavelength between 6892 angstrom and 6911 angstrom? 79.2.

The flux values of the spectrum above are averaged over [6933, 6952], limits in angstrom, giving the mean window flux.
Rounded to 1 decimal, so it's 38.9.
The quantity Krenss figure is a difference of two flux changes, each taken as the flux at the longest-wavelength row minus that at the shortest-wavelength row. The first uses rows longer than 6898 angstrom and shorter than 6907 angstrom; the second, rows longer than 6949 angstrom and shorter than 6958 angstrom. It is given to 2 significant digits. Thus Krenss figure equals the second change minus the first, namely 2.4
